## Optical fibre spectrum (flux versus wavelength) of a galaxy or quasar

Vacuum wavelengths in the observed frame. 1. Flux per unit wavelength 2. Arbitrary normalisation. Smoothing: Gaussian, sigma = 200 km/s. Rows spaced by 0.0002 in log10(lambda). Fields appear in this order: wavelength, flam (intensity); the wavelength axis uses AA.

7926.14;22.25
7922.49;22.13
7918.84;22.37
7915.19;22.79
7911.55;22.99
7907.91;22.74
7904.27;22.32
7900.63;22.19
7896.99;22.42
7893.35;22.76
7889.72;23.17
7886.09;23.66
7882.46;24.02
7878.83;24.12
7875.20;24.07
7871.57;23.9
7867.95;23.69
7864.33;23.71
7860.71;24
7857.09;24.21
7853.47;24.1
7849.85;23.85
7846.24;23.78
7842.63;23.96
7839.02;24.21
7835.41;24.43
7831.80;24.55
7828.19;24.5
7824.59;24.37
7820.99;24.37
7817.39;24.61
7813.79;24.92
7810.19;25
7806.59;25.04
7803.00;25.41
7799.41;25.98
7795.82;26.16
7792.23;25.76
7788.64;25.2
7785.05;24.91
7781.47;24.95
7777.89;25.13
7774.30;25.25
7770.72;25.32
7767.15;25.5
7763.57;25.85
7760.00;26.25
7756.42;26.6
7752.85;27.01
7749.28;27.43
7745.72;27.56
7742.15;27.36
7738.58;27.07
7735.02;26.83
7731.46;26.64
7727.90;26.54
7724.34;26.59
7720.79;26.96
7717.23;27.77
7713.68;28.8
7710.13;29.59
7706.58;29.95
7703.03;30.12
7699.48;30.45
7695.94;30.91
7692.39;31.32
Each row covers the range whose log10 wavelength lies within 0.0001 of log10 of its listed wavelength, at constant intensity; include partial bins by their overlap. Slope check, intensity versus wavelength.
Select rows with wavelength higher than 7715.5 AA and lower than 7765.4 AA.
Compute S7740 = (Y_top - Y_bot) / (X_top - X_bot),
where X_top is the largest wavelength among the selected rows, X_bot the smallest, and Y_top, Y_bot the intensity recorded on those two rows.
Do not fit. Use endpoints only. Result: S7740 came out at -0.041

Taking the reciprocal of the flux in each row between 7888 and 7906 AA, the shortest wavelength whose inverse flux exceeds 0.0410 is 7889.72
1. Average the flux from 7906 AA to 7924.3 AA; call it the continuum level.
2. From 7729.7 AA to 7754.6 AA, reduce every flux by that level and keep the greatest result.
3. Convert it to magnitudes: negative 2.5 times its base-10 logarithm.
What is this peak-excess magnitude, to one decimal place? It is -1.7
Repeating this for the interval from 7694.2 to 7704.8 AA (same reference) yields -2.3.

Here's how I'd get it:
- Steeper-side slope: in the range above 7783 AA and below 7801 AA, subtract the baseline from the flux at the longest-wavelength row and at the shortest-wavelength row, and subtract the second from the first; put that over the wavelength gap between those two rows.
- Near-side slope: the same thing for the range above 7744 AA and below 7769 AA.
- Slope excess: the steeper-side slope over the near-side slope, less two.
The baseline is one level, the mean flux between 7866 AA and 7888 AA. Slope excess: -2.8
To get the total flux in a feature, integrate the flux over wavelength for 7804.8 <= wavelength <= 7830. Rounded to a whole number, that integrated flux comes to 622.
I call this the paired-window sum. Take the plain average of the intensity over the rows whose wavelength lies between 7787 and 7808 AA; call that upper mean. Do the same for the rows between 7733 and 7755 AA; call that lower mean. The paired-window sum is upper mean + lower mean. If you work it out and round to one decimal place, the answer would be 52.8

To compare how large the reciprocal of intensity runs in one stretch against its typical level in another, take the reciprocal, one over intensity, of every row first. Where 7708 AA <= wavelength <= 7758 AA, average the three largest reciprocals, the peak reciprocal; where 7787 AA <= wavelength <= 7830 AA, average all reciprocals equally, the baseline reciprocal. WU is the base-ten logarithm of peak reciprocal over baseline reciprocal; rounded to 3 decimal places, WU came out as -0.025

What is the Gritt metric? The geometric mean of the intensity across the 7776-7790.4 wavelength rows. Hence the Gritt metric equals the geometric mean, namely 25.0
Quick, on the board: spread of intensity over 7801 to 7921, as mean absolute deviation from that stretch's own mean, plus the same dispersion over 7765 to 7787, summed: 0.9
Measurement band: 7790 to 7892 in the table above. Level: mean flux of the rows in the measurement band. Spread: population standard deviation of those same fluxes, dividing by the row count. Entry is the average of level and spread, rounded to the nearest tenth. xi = 12.6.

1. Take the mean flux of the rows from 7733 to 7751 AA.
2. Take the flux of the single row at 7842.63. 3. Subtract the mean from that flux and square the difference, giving 11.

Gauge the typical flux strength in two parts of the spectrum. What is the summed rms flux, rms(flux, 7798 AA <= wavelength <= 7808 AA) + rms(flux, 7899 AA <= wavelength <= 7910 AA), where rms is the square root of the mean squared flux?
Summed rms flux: 47.9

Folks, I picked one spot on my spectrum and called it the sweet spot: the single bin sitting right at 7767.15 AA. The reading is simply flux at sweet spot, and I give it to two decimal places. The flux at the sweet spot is 25.50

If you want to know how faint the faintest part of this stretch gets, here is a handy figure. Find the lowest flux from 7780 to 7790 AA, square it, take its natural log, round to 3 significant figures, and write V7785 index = 6.43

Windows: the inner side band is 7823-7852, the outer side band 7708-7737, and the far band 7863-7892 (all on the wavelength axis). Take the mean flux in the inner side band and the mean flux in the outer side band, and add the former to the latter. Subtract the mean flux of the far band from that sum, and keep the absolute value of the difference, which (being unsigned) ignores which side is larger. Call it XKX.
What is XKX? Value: 27.9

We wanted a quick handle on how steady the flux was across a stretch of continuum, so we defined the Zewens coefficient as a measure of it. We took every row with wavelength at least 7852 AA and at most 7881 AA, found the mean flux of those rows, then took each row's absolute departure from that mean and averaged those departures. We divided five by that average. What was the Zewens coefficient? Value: 32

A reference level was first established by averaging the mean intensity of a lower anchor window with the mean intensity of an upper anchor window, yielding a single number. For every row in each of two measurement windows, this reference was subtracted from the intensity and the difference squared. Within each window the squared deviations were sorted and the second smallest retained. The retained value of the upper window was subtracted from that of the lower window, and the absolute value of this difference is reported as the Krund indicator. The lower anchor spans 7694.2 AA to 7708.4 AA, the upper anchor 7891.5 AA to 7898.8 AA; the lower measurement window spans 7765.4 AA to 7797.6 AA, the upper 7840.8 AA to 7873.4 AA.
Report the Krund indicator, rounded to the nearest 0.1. 5.1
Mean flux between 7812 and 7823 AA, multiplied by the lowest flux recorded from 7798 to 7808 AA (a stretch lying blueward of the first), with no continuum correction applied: 617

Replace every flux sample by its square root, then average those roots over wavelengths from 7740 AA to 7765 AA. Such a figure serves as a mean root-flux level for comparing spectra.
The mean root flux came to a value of 5.2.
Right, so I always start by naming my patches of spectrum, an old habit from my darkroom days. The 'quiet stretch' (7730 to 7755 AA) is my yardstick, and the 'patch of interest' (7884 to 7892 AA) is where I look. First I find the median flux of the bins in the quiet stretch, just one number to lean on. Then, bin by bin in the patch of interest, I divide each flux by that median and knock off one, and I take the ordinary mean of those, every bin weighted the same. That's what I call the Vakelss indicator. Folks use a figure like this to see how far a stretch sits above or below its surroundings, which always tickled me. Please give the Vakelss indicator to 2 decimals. -0.14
